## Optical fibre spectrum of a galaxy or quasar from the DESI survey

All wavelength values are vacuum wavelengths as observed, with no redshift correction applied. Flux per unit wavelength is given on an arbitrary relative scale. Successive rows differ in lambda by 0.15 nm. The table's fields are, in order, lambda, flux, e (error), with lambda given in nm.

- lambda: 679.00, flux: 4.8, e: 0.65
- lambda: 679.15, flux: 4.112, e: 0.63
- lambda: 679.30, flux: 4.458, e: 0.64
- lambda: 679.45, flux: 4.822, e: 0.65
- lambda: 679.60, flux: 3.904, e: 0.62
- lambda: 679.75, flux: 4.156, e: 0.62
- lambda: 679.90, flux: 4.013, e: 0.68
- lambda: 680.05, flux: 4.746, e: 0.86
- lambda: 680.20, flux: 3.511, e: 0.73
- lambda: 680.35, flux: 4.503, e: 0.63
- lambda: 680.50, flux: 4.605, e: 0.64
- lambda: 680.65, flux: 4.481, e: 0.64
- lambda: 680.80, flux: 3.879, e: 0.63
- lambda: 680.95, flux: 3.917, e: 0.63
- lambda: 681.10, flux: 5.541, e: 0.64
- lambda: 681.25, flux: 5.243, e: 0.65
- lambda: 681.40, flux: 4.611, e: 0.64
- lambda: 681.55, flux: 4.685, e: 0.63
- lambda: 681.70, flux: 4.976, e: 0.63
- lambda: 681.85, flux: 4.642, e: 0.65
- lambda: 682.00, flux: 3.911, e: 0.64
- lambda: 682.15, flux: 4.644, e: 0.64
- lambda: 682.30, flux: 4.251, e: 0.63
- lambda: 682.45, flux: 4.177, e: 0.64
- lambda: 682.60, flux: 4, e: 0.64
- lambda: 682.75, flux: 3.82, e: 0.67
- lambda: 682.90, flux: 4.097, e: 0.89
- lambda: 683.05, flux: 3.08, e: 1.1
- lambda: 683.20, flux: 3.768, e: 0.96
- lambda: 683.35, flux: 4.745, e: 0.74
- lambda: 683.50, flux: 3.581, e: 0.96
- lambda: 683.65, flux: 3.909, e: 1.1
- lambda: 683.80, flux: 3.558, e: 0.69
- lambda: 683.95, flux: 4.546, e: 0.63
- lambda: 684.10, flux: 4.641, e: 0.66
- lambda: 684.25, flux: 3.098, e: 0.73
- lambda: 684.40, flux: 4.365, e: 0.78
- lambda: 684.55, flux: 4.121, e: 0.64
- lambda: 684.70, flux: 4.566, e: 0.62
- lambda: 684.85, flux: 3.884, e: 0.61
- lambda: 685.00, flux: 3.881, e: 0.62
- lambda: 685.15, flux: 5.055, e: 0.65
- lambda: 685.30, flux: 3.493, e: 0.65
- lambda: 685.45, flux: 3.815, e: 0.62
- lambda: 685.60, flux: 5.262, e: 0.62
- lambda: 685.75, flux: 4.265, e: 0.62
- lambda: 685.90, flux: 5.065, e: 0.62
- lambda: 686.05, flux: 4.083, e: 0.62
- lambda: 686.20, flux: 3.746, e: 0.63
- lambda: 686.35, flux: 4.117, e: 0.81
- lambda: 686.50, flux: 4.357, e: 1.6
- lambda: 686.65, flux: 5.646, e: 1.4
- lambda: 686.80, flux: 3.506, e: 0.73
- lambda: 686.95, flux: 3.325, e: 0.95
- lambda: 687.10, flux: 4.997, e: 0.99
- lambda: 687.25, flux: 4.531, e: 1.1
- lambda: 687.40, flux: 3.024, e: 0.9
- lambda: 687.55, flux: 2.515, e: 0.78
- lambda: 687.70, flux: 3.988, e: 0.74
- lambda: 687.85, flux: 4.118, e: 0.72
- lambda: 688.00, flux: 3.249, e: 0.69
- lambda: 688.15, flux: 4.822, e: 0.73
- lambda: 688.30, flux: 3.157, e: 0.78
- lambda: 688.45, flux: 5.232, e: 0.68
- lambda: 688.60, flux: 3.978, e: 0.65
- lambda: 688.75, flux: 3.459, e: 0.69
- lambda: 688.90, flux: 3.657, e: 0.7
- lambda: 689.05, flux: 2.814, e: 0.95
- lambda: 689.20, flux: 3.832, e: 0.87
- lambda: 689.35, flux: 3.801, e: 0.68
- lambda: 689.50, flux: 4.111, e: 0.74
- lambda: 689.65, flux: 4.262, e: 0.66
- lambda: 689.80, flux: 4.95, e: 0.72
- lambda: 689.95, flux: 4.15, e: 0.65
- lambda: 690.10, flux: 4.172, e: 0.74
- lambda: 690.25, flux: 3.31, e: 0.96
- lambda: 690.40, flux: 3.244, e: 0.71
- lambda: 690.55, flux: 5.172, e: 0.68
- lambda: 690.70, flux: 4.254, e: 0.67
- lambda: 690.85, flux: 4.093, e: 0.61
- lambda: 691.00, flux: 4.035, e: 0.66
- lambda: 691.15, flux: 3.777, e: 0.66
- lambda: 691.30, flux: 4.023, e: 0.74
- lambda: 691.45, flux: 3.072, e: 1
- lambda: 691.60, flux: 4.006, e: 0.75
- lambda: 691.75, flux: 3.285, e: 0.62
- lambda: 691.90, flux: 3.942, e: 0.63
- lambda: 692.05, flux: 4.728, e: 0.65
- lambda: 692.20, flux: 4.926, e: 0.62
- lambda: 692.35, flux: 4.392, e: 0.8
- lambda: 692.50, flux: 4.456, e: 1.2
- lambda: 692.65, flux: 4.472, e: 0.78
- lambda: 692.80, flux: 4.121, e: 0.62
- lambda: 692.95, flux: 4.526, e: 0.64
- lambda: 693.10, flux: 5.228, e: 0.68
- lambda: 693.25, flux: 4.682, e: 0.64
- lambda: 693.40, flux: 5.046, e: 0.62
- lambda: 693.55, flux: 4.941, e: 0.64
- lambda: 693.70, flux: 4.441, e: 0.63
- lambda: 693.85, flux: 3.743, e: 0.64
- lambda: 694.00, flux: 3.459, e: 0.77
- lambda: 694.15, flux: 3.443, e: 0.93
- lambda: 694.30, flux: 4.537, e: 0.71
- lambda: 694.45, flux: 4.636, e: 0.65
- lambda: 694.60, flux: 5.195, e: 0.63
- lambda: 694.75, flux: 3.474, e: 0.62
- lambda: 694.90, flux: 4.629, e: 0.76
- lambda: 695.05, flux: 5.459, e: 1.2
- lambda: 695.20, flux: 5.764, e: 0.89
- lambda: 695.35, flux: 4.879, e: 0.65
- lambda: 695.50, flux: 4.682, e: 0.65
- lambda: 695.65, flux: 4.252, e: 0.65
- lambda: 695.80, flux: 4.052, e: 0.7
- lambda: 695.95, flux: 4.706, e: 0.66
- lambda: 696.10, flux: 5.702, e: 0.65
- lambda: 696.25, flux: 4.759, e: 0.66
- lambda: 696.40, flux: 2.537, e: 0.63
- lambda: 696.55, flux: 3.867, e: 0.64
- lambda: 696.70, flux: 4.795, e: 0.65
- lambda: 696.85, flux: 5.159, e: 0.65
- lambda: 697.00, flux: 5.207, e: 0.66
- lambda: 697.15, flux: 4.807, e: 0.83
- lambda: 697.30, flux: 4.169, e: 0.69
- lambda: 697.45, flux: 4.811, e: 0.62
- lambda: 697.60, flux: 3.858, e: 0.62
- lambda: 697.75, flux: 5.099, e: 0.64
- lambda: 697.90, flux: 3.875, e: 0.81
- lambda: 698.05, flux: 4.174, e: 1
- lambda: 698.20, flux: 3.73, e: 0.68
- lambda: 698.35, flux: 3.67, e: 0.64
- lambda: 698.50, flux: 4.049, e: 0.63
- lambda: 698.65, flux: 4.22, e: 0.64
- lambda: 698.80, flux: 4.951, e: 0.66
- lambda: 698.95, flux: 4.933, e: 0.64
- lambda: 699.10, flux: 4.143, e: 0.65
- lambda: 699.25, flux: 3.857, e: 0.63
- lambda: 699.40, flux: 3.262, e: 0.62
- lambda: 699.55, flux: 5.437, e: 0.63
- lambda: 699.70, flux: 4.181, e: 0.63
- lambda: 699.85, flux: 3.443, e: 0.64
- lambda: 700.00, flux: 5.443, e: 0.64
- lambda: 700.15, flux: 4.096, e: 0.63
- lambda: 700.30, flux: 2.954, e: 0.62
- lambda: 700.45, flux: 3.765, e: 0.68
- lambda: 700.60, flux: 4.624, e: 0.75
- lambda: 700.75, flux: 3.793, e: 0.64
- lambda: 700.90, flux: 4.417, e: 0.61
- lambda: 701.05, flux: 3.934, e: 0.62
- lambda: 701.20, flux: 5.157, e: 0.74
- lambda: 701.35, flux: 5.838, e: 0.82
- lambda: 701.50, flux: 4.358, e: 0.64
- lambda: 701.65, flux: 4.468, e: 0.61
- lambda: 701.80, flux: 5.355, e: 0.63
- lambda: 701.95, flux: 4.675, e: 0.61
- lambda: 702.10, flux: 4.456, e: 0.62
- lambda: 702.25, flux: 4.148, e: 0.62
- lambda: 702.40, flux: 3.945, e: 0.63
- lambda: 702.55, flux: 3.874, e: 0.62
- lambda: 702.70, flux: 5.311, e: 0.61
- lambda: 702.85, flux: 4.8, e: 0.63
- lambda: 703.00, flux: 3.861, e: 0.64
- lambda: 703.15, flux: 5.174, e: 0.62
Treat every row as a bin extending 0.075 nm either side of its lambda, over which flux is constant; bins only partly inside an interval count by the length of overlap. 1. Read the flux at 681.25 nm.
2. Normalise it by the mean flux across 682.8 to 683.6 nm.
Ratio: 1.36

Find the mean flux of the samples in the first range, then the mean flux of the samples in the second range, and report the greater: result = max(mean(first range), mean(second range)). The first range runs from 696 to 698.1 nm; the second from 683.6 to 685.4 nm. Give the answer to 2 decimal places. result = 4.49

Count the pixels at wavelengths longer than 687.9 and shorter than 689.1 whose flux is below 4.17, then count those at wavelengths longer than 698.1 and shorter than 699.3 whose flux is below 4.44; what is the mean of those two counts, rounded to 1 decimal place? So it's 6.0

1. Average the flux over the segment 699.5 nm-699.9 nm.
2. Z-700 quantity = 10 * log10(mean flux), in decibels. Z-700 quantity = 6.4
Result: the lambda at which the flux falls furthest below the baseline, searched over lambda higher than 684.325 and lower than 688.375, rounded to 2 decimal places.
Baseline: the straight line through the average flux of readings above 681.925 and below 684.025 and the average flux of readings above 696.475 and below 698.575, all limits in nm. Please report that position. 687.55 nm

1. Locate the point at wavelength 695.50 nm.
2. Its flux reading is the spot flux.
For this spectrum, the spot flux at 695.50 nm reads 4.682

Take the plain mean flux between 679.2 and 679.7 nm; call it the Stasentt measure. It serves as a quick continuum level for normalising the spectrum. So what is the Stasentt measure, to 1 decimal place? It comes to 4.4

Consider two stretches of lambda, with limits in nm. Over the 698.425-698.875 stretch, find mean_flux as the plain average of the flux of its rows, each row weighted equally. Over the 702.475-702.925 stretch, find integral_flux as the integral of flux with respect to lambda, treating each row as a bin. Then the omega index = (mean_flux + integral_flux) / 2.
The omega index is 3.25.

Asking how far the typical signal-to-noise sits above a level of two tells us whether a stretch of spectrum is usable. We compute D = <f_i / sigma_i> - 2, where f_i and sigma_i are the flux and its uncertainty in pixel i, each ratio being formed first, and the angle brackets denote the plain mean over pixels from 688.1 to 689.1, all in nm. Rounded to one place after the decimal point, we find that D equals 3.4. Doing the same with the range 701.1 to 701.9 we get 5.3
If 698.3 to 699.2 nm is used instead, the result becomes 4.7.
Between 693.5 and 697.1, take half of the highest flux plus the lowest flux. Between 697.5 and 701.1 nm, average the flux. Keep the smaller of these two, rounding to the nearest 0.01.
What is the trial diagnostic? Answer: 4.15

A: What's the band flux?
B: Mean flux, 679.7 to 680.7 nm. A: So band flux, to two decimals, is 4.29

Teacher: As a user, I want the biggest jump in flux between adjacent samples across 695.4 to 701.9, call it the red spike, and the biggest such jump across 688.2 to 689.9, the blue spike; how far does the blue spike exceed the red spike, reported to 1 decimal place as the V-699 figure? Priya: -0.1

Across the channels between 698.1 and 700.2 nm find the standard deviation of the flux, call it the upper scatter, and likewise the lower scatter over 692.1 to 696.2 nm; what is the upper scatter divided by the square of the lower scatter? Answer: 1.8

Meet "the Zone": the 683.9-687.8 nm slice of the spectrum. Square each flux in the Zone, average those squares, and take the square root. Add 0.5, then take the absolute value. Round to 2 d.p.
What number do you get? 4.71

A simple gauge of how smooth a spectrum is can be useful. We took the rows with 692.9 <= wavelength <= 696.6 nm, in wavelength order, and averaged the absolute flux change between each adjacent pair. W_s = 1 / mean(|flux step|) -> 1.43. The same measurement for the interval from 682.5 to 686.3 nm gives 1.34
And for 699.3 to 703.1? 1.14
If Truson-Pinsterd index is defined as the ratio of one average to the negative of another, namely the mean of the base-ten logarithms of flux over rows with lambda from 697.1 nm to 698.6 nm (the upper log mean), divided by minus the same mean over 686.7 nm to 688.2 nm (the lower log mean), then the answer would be -1.09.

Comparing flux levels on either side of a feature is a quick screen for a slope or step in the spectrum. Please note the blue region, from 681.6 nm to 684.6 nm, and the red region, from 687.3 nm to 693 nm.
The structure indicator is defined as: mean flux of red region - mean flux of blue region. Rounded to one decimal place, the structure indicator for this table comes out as -0.1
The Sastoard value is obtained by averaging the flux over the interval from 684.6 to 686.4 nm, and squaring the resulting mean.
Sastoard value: 18.2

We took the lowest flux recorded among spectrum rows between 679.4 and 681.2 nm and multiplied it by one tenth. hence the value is 0.351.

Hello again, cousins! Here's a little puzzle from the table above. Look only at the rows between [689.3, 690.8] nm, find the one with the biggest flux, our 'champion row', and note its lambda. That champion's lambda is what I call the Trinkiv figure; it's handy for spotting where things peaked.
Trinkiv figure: 690.55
